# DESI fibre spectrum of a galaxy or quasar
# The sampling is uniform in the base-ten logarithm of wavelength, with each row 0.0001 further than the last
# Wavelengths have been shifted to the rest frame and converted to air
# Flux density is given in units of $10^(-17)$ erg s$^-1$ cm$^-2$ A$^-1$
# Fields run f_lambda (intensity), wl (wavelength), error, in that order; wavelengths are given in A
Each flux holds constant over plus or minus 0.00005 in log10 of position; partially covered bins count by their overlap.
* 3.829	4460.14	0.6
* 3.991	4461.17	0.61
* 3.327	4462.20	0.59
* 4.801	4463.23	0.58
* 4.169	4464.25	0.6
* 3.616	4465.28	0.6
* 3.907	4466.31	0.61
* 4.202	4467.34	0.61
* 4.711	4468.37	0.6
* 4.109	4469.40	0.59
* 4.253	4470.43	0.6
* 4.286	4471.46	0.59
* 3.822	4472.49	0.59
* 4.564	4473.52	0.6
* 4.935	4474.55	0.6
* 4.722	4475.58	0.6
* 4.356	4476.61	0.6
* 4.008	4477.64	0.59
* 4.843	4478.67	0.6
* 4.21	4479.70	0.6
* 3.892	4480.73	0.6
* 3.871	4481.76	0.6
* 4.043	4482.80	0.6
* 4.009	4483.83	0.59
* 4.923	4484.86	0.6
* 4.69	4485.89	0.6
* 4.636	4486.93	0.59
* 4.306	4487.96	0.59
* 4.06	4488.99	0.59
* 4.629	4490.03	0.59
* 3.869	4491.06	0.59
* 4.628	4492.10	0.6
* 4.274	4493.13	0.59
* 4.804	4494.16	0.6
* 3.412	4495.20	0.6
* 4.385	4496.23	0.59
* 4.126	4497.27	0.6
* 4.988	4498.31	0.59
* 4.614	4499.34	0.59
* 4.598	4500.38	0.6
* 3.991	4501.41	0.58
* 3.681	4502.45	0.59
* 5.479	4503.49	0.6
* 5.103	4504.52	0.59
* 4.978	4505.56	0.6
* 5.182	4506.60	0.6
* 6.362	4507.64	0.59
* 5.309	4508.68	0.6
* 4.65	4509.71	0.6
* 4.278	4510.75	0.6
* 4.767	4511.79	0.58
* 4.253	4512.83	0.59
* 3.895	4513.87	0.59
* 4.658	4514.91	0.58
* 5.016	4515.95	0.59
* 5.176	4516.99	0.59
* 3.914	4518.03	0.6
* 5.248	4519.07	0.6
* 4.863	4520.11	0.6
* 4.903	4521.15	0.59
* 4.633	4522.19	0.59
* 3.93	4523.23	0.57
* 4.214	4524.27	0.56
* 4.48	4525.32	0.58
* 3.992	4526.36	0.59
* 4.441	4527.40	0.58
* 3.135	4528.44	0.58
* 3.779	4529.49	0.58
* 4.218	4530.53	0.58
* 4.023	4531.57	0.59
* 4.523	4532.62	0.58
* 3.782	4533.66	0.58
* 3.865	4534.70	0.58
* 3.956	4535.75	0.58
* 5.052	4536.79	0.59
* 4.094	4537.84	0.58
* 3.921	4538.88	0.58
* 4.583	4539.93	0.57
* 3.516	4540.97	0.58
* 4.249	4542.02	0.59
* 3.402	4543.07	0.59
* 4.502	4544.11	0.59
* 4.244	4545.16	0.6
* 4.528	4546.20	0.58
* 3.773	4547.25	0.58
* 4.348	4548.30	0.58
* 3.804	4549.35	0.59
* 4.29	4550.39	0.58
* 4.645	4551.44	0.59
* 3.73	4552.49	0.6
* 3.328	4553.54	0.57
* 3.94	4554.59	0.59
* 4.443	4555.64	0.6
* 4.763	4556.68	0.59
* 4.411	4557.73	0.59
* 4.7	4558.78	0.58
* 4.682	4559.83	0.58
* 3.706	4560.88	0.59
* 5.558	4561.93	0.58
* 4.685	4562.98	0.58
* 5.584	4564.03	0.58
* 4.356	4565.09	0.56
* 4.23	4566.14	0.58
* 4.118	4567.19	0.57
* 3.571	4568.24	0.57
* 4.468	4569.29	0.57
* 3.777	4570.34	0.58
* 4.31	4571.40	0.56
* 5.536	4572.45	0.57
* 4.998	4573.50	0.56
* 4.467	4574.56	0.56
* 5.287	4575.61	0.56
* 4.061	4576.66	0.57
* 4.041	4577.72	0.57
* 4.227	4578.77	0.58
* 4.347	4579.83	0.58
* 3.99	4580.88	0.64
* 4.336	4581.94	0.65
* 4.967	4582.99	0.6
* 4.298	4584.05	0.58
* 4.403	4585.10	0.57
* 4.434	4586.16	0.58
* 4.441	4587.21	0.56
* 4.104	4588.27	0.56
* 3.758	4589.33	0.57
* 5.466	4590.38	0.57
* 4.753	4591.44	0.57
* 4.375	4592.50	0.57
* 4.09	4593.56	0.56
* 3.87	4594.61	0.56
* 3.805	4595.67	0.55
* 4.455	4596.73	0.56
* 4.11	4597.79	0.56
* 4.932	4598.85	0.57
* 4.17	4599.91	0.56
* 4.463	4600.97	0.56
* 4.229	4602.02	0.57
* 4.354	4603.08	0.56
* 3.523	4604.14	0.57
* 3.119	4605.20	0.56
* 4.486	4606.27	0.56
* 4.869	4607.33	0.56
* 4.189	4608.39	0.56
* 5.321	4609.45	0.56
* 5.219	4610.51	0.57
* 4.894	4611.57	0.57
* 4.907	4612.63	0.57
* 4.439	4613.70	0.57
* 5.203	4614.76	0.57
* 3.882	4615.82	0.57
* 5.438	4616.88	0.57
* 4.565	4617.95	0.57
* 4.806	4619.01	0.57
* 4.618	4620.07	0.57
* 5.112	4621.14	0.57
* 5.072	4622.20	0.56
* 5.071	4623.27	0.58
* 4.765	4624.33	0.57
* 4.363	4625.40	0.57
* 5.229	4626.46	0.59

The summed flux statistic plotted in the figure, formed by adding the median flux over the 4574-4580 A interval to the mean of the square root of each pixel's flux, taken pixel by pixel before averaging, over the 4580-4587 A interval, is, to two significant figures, 6.4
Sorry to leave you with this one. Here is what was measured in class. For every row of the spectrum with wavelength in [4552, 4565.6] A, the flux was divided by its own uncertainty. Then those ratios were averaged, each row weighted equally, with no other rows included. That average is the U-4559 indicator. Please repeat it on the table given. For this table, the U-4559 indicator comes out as 7.63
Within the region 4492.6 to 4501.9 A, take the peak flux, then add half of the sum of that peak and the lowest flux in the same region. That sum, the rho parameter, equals 9.2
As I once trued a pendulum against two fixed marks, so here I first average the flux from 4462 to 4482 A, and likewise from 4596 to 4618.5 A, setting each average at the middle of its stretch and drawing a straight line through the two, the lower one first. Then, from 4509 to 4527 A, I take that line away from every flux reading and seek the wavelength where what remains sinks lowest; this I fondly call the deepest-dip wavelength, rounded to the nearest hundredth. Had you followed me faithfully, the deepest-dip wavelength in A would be 4513.87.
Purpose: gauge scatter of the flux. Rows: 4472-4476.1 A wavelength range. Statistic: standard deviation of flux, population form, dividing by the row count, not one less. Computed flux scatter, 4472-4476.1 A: 0.42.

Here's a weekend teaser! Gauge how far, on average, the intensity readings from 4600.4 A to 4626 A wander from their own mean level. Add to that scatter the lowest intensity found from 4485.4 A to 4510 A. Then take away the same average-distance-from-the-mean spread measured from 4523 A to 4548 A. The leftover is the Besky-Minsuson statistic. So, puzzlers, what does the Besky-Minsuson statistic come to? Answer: 3.51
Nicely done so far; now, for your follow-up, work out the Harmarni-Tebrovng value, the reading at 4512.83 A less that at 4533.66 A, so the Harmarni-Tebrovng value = 0.5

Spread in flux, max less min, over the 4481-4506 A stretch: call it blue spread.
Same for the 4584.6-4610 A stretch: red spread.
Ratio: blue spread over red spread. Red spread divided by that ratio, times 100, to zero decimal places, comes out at 266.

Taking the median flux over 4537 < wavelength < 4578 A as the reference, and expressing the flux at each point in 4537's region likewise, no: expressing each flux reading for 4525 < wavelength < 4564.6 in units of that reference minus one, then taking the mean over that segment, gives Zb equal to -0.019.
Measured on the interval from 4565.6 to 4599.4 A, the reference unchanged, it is 0.015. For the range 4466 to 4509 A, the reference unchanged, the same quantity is 0.037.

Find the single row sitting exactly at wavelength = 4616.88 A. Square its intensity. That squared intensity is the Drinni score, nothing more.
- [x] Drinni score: 30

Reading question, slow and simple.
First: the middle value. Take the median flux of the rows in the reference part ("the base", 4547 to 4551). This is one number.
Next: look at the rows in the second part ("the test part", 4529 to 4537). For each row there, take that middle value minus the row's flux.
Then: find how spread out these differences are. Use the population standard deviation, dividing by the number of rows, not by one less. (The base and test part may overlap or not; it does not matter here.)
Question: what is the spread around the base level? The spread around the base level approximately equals 0.41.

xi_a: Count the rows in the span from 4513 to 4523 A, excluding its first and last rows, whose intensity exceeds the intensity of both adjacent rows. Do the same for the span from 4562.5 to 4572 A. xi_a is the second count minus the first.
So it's -1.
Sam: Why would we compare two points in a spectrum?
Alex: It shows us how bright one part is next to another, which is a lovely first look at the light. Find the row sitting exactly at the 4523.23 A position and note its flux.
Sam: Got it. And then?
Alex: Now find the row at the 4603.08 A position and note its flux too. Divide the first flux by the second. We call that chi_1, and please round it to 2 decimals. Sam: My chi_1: 0.90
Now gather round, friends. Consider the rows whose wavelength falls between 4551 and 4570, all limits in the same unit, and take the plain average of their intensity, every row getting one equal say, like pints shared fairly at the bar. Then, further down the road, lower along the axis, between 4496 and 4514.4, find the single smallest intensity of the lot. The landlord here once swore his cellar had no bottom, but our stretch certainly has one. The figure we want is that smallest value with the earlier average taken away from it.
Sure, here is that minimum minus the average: -0.70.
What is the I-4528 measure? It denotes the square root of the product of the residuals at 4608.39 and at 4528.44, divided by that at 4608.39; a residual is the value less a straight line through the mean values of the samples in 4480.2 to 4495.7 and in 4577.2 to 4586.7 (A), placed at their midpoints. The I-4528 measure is -2.6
